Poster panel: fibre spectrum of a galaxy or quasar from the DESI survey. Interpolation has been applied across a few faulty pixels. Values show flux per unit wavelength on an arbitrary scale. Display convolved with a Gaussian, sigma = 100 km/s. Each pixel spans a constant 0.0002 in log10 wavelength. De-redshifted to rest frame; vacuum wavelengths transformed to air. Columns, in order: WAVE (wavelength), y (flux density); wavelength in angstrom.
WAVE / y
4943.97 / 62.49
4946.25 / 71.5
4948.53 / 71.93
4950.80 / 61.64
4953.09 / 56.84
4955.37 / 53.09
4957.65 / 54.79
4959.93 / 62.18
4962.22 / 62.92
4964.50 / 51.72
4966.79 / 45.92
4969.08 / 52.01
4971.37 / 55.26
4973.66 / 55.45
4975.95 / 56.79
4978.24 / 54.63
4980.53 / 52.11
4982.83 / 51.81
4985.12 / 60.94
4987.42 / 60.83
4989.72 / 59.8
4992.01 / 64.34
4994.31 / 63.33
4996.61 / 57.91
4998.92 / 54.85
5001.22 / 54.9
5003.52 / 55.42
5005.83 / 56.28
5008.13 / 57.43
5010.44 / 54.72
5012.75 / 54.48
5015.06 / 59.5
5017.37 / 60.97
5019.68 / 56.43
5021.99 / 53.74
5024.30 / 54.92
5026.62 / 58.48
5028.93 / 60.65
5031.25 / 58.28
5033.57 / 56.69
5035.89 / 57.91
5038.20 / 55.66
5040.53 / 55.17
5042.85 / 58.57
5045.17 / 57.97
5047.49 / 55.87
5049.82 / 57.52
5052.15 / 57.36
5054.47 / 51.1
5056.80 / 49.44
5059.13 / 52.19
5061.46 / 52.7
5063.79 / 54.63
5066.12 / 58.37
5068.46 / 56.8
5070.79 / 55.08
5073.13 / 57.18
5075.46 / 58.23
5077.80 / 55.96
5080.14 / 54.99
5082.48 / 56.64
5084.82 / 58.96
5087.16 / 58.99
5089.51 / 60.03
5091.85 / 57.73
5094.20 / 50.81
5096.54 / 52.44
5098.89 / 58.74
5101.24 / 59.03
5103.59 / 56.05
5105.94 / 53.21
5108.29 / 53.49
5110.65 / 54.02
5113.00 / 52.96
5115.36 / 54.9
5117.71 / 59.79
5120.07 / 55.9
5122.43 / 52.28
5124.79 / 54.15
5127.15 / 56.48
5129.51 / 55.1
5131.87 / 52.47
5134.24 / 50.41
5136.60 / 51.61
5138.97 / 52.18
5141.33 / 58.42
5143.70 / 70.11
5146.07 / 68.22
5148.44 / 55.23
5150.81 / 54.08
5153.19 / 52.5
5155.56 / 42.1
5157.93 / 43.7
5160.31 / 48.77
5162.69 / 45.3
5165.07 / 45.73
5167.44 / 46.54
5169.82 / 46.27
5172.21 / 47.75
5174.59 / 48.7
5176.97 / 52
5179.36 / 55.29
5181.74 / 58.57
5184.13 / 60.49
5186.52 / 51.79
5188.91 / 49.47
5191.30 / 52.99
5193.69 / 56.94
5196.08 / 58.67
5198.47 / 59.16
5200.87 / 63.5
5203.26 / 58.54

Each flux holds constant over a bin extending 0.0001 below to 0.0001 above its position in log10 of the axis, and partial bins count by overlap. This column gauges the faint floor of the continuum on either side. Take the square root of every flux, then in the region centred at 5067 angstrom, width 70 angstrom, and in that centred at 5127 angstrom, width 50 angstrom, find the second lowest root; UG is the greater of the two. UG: 7.18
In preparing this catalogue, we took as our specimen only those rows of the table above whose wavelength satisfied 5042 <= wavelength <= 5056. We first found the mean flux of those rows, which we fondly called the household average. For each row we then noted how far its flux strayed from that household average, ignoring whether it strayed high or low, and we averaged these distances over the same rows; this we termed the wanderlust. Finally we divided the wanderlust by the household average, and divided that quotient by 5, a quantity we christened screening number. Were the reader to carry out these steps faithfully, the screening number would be 0.0069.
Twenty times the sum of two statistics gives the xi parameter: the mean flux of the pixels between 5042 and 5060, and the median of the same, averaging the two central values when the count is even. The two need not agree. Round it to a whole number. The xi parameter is 2232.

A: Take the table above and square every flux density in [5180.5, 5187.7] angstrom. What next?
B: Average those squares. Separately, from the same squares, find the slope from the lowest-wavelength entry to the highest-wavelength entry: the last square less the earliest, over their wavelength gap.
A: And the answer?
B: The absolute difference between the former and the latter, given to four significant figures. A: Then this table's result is 3414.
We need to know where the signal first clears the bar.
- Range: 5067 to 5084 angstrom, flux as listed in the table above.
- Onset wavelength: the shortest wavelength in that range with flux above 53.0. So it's 5068.46 angstrom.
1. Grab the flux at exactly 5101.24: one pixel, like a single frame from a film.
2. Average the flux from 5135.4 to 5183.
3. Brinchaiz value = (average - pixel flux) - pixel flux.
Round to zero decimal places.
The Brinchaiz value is -66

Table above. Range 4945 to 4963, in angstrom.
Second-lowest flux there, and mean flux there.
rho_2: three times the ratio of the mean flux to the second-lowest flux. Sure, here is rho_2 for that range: 3.39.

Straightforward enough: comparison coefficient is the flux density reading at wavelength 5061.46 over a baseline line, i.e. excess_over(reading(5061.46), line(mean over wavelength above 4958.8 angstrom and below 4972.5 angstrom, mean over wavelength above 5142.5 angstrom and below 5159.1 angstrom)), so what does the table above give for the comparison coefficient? -2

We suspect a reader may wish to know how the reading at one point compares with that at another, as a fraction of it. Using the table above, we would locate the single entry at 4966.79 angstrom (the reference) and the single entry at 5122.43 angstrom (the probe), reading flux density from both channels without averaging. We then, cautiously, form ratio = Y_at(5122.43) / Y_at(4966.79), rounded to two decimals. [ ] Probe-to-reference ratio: 1.14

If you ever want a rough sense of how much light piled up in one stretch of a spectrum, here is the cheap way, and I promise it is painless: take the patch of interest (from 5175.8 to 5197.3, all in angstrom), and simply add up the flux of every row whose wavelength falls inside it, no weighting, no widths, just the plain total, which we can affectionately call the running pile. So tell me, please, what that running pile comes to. 496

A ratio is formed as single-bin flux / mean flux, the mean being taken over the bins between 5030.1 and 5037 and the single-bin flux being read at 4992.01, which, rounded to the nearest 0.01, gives 1.12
